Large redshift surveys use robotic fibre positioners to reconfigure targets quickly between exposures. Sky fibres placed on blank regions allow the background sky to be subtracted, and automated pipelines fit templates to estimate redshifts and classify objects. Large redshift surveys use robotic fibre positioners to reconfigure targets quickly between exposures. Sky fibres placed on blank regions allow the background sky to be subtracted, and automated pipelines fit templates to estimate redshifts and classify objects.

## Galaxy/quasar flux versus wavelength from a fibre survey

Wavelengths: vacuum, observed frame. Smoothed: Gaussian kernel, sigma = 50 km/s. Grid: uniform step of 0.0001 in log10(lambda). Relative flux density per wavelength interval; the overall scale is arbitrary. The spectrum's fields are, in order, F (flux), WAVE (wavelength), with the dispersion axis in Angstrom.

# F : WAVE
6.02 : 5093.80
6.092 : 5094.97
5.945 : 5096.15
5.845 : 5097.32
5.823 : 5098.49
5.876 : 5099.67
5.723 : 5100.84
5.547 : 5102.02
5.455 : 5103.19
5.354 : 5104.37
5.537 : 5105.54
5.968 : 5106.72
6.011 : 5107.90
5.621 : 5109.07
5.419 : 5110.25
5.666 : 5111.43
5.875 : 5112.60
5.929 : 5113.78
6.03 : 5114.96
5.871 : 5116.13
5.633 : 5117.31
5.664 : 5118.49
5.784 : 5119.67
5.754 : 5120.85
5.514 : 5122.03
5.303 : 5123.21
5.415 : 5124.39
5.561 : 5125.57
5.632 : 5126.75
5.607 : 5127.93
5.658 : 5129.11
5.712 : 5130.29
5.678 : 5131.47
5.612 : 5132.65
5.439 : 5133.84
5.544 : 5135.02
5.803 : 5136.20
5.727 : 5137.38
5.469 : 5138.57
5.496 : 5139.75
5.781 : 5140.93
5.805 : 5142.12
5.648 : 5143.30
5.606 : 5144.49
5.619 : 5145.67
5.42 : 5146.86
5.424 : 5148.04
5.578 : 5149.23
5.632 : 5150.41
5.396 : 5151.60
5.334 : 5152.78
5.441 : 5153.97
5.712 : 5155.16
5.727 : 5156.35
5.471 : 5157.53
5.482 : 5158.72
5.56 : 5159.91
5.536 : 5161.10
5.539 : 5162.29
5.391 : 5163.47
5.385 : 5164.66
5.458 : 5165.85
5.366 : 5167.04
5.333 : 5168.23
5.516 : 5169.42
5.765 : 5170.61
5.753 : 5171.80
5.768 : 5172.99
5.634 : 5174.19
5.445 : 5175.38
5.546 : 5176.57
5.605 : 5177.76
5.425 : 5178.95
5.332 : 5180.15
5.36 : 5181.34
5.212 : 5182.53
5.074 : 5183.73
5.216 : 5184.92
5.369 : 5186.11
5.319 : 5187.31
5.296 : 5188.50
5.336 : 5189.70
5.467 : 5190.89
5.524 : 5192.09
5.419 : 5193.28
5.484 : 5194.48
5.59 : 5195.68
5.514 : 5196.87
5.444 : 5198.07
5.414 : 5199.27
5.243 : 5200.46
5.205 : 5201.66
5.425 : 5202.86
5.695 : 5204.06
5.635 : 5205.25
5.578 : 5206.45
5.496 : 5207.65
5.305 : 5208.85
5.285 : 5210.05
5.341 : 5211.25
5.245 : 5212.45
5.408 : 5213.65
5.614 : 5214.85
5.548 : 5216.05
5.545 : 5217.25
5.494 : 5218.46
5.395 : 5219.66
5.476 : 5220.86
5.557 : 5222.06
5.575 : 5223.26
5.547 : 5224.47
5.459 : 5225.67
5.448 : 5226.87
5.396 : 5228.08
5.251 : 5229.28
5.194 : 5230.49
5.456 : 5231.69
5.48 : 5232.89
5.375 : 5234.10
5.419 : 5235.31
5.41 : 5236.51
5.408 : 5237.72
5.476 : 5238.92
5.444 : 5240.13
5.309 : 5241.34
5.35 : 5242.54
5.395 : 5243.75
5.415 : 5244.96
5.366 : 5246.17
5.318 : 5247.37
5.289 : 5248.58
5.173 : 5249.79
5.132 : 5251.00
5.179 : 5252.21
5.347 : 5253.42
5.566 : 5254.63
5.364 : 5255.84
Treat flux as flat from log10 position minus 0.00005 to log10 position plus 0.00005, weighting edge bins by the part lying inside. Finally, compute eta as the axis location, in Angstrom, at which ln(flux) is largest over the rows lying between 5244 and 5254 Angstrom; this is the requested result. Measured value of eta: 5244.96 Angstrom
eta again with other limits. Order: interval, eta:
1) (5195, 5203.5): 5195.68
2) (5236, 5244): 5238.92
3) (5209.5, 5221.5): 5214.85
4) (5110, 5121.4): 5114.96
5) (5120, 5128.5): 5120.85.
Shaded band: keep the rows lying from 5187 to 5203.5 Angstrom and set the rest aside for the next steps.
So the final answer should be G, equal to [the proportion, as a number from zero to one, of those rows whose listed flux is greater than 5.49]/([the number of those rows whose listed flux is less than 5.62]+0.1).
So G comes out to 0.02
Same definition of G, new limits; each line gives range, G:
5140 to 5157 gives 0.08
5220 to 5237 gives 0.02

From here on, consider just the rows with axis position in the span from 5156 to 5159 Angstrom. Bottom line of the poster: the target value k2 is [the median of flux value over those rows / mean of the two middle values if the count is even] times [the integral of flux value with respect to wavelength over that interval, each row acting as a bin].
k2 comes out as 92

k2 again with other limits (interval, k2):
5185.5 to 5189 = 99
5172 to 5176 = 127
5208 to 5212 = 113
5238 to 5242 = 118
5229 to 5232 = 83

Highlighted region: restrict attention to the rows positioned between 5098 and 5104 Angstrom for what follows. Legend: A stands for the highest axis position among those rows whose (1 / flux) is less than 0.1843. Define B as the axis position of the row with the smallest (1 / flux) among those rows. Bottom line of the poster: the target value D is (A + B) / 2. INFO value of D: 5101.4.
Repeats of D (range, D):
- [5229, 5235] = 5232.9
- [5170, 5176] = 5174.2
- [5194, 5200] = 5196.9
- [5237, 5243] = 5239.5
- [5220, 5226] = 5224.5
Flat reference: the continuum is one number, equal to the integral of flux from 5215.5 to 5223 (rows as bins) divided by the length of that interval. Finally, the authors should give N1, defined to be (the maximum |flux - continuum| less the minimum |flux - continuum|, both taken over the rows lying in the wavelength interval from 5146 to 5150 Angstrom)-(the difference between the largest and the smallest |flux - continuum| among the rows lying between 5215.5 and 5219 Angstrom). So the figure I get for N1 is -0.01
